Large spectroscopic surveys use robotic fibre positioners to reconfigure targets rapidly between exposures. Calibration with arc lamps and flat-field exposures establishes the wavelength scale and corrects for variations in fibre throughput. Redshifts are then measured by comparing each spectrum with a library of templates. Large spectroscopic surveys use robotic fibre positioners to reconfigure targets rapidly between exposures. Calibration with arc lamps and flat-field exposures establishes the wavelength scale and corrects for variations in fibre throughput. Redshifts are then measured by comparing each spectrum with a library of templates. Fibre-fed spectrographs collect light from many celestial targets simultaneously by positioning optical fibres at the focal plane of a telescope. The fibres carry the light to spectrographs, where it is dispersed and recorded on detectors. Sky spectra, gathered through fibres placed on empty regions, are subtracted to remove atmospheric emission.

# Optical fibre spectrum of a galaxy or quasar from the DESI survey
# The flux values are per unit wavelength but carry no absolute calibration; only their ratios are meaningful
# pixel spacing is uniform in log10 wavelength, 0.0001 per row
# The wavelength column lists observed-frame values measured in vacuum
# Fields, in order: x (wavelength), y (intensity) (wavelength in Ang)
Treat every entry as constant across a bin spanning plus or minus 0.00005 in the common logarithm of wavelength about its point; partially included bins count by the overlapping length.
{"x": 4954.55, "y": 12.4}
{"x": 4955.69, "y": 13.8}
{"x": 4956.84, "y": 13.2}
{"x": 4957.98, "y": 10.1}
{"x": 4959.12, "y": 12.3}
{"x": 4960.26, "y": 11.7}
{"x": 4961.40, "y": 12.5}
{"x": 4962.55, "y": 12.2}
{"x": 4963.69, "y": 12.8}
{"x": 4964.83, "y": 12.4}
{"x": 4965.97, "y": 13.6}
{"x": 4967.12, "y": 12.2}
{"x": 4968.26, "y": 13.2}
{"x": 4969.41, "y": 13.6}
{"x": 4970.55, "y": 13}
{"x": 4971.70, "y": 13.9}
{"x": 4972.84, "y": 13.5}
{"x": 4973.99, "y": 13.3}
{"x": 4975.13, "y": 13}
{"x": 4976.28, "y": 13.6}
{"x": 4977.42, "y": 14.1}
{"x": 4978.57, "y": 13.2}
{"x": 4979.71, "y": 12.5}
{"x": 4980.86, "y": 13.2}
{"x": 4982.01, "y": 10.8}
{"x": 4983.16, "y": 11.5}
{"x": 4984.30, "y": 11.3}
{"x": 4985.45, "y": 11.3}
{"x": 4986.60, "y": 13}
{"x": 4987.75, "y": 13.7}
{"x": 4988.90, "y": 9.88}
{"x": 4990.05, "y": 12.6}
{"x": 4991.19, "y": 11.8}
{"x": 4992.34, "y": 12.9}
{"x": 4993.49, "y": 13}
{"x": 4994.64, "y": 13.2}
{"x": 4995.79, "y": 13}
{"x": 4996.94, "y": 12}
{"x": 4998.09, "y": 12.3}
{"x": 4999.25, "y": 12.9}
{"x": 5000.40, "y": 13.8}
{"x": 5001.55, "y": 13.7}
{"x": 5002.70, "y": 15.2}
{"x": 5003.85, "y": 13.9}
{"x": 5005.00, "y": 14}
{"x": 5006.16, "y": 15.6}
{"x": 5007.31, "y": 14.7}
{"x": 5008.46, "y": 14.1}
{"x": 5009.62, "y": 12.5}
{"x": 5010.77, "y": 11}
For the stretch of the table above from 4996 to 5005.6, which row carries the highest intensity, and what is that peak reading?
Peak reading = 15.2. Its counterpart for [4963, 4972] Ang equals 13.9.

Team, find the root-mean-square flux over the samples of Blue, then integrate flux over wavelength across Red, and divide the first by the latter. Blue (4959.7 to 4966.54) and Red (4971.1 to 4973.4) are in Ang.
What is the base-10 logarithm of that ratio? -0.4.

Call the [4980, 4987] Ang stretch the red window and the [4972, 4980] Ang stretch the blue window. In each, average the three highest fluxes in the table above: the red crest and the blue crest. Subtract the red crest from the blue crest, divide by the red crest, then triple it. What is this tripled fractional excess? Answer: 0.3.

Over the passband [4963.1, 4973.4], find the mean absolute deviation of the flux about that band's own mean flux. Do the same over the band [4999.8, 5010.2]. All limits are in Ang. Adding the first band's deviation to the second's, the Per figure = 1.14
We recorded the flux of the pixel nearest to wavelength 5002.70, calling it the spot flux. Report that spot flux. 15.2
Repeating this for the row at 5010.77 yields 11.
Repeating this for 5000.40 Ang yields 13.8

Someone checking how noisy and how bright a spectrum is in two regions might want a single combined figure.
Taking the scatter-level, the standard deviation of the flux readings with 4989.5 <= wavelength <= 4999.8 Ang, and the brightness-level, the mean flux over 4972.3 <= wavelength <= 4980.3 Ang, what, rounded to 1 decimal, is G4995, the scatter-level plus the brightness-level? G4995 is 13.8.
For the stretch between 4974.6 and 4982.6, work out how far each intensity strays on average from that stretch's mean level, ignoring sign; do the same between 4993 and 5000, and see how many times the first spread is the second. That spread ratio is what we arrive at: 1.9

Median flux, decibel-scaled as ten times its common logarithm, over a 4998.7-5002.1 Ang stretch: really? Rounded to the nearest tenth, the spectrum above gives 11.4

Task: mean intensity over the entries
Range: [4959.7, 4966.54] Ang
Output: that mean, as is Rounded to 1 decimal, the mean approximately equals 12.5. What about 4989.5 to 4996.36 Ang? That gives 12.8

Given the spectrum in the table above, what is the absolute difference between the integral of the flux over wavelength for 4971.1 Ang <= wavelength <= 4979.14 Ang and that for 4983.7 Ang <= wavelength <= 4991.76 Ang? 12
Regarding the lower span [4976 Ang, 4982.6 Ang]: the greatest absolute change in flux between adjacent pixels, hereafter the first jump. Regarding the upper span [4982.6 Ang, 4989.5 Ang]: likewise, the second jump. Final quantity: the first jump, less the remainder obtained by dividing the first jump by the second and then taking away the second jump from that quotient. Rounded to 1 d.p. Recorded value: 5.6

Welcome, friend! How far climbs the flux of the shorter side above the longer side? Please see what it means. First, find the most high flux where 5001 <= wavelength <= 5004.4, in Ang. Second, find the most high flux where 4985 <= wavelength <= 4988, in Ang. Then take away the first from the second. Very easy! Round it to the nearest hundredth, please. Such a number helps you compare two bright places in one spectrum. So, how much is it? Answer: -1.50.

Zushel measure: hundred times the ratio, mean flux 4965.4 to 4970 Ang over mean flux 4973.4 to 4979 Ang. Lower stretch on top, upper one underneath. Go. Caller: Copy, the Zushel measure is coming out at 97.8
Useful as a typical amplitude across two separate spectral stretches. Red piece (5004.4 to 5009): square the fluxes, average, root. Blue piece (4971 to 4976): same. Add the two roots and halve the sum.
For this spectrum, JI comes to 14.0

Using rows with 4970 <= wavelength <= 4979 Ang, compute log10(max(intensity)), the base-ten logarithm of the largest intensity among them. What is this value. 1.15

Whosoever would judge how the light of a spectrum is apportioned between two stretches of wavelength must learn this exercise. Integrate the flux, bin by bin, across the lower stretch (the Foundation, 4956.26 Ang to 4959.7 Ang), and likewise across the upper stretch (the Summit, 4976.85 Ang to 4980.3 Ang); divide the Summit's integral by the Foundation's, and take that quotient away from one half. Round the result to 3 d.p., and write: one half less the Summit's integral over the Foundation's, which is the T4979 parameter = -0.623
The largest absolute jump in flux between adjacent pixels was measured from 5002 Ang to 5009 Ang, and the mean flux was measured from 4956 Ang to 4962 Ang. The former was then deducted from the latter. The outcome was 10.4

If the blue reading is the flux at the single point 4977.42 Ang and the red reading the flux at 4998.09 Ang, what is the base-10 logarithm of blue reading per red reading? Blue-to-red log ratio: 0.06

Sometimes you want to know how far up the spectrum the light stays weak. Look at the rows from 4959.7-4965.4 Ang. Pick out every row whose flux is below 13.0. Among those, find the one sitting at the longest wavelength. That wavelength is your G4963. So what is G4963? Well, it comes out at 4964.83 Ang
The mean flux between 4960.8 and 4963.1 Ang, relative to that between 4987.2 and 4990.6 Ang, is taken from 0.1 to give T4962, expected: -0.92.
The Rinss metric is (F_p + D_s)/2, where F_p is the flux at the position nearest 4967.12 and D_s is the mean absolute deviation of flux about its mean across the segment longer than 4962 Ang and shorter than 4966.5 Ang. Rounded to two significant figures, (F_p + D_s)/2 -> 6.3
